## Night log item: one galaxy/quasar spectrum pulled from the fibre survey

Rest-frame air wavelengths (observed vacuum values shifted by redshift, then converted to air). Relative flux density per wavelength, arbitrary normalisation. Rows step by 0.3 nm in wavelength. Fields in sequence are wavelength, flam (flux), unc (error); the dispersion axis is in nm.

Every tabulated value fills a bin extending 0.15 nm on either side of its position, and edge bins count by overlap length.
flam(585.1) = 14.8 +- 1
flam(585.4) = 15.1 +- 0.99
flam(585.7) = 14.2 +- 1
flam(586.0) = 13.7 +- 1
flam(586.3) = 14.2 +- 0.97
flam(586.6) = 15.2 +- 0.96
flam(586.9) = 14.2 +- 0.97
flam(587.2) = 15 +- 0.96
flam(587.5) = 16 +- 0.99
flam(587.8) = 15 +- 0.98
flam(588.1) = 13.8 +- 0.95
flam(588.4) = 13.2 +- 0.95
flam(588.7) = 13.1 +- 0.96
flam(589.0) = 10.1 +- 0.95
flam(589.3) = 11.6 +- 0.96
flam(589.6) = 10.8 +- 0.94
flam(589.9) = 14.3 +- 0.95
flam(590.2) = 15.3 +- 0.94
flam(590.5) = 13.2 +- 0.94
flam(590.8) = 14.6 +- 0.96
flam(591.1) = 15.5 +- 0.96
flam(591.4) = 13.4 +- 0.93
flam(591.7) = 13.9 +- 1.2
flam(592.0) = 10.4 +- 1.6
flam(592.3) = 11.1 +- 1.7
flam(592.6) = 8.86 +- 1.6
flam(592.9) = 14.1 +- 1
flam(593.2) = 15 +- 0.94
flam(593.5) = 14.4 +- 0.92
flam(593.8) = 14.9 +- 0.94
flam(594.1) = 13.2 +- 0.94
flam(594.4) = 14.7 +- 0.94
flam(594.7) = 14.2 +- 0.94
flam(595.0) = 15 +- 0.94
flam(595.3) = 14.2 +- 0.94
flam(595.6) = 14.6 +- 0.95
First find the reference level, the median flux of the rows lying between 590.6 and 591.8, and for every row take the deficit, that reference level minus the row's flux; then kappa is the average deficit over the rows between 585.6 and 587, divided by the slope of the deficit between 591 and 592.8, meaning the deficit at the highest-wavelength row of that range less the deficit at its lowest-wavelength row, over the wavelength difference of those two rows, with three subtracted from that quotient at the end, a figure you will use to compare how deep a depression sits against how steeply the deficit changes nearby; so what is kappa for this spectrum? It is -3.0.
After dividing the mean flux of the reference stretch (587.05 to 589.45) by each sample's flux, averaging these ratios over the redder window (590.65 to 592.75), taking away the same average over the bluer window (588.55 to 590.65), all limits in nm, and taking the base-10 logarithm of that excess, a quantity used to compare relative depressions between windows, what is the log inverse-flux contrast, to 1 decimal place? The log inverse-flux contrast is -1.6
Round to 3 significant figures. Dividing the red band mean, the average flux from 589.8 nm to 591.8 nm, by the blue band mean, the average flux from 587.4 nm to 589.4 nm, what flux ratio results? 1.08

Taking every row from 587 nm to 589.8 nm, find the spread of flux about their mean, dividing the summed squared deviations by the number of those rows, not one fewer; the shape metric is 1.9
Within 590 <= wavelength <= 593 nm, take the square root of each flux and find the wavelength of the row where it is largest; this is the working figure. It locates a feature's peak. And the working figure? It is 591.1 nm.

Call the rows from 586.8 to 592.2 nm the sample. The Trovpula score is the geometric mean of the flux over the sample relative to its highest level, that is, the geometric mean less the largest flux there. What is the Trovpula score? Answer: -2.6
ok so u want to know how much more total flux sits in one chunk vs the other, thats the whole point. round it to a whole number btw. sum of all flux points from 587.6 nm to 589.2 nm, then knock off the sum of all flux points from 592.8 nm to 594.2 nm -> -6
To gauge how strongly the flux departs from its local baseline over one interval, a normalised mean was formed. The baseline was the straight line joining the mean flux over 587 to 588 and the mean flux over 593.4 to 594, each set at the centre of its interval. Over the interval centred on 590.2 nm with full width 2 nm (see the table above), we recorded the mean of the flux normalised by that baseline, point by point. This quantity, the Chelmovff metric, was 0.91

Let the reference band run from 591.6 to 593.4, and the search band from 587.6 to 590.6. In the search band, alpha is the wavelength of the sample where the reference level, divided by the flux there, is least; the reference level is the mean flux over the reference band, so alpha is 590.2 nm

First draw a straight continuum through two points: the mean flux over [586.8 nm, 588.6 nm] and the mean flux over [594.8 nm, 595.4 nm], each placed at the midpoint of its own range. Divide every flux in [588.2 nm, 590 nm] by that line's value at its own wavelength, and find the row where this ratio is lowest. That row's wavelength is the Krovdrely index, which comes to 589.0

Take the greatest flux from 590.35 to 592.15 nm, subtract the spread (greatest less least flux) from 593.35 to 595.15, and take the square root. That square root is 3.70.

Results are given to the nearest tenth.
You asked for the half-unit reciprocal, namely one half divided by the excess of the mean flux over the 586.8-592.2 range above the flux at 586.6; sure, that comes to -0.3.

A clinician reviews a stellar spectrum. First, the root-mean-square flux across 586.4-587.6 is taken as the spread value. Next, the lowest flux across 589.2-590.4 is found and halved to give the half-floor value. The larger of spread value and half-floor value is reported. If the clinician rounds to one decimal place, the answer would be 15.1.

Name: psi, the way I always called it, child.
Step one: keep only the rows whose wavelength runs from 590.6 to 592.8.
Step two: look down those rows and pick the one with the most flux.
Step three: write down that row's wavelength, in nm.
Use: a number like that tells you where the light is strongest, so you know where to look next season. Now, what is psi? 591.1 nm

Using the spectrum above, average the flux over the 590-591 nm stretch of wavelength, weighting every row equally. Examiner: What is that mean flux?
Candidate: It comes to 14.4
